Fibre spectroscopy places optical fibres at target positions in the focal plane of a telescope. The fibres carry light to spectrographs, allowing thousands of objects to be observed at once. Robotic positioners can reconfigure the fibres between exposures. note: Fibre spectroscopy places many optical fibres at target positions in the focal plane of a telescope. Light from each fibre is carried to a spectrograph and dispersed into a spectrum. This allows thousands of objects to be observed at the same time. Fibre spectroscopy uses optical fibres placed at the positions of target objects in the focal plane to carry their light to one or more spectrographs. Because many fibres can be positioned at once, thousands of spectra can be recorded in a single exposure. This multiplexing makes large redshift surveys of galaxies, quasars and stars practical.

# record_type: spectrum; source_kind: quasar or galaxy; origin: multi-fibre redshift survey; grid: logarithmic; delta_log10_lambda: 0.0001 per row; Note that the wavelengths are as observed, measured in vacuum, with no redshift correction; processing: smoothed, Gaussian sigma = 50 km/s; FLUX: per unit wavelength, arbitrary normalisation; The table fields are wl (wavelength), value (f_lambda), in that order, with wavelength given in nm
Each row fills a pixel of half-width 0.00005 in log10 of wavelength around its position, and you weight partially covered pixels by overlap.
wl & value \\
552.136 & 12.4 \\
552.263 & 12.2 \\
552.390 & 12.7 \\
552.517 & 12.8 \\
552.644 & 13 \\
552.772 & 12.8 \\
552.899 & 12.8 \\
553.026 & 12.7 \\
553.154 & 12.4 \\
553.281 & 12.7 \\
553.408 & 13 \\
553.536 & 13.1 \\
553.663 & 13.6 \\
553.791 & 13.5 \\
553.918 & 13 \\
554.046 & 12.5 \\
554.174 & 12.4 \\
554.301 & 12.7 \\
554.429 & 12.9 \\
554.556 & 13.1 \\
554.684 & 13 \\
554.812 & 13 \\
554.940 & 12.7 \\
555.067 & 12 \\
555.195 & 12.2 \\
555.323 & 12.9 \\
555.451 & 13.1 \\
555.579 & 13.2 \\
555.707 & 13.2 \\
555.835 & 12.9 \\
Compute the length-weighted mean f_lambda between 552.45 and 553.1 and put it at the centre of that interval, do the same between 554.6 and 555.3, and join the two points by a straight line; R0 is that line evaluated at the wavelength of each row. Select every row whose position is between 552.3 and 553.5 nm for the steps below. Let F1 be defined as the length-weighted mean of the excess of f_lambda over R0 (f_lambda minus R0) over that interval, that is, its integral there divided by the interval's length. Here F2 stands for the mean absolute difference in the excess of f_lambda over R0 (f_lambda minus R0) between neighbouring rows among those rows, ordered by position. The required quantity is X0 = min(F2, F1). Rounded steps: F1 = -0.03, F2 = 0.19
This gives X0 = -0.03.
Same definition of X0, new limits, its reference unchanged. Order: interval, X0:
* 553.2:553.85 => 0.26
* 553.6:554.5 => 0.25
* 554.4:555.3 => 0.08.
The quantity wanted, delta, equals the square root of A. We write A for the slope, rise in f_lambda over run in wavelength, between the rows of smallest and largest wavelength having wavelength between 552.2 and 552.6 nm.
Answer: 1.5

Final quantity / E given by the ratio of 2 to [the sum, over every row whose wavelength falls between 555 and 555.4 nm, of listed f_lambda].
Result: 0.0539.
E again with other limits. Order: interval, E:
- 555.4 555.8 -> 0.0506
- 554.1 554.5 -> 0.0526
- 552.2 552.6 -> 0.0531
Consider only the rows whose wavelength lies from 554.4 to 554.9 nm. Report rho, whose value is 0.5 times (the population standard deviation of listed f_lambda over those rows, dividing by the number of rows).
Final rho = 0.04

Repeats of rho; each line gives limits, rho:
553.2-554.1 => 0.18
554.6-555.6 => 0.20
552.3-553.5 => 0.08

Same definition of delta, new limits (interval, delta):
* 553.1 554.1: 0.3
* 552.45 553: 0.0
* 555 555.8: 1.4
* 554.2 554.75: 0.9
